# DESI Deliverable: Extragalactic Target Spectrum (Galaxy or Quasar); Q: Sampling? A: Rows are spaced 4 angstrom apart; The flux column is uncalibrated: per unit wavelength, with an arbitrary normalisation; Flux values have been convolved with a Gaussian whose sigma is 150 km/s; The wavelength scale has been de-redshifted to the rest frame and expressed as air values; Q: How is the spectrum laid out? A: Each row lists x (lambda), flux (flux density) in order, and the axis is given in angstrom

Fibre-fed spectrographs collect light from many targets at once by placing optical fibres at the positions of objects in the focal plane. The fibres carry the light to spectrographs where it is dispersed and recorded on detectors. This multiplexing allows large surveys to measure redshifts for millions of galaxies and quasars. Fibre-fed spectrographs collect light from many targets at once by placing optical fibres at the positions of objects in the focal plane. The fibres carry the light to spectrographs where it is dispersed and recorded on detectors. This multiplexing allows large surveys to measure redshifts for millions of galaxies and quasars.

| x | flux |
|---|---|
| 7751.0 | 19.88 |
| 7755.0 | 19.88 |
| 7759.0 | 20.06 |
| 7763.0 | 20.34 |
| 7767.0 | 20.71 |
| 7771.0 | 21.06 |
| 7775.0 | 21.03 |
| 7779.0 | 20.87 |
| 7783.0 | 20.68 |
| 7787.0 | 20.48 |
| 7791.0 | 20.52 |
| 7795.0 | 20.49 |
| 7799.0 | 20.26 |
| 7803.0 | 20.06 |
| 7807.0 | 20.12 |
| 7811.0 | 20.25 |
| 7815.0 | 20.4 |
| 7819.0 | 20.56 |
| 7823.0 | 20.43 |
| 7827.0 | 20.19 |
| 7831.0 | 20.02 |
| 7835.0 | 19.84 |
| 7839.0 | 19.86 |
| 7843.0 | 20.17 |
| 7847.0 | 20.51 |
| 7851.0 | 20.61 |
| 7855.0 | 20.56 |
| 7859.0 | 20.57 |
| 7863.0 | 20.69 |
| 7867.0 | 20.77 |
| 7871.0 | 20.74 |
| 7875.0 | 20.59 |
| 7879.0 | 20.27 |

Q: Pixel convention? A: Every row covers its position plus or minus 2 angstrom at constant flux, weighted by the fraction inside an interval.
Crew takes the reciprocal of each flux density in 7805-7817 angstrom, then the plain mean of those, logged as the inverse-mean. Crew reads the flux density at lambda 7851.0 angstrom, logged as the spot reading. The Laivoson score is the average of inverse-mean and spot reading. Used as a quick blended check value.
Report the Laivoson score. 10.3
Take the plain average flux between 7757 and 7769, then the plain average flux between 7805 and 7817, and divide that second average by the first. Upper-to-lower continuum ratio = 0.99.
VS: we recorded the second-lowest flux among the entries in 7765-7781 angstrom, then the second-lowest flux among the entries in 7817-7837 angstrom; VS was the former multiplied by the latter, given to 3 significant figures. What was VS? 418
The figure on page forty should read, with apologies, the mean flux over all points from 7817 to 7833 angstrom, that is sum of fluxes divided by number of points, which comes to 20.30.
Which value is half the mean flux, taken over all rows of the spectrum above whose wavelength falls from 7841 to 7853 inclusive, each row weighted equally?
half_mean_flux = 10.2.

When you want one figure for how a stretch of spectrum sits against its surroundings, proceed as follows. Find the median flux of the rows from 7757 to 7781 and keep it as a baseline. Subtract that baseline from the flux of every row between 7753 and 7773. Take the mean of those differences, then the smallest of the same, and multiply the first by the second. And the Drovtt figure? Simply 0.35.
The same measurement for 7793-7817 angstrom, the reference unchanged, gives 0.38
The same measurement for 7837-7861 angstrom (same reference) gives 0.38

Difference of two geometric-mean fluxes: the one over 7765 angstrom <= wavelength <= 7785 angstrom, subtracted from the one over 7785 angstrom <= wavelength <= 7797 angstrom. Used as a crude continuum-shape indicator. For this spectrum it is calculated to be -0.4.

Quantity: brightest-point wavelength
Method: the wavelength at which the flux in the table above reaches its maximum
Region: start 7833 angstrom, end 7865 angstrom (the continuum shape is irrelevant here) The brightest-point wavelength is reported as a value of 7863.0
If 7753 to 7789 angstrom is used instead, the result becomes 7771.0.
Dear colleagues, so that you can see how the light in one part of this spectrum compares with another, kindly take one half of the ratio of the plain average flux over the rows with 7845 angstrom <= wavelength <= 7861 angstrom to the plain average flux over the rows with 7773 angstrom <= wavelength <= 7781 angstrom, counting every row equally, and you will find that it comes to 0.491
